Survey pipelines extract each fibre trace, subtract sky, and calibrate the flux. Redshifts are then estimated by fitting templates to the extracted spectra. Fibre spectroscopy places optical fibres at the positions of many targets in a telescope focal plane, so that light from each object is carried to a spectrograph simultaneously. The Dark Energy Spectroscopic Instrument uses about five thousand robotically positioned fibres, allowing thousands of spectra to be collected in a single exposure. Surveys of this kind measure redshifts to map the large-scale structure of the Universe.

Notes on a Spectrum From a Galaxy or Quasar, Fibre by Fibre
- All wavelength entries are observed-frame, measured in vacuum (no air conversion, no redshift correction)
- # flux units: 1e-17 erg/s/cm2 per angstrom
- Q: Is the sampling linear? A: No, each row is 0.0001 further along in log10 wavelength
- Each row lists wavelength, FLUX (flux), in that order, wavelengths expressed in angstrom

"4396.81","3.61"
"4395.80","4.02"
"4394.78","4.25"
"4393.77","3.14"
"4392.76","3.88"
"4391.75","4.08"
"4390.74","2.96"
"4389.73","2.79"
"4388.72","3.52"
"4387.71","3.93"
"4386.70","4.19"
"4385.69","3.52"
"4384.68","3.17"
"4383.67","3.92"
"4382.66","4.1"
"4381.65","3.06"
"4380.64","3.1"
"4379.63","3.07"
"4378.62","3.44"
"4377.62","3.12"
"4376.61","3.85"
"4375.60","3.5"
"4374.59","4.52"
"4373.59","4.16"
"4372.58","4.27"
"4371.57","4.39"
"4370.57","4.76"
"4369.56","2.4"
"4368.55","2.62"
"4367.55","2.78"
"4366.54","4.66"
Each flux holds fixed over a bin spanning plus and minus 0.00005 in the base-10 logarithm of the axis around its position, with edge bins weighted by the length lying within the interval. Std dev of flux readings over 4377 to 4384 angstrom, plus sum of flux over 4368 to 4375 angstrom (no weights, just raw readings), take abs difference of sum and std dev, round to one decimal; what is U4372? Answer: 26.7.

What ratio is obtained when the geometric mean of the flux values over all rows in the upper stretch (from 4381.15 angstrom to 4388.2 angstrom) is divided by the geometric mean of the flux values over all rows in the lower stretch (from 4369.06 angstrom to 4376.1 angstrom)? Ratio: 0.938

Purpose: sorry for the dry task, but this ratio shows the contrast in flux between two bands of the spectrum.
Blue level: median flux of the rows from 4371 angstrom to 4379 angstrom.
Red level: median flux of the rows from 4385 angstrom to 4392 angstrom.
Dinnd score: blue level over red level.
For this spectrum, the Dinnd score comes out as 1.14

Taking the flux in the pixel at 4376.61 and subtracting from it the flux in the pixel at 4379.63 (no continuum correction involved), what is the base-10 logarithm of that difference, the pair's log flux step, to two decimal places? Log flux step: -0.11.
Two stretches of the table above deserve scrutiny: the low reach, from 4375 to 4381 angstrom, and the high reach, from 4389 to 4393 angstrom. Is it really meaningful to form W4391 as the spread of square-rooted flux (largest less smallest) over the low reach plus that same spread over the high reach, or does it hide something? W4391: 0.56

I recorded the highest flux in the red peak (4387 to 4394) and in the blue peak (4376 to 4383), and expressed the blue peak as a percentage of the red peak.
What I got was 100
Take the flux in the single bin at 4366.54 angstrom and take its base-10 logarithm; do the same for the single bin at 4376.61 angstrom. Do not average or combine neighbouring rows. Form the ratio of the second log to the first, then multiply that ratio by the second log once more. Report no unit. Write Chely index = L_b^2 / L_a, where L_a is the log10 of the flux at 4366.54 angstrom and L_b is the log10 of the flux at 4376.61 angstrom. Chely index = 0.51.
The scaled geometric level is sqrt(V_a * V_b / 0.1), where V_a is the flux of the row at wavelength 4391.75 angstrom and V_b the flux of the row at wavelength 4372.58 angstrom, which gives 13.2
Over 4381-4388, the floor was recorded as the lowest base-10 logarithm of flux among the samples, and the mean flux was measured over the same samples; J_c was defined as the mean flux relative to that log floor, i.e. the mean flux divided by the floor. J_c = 7.6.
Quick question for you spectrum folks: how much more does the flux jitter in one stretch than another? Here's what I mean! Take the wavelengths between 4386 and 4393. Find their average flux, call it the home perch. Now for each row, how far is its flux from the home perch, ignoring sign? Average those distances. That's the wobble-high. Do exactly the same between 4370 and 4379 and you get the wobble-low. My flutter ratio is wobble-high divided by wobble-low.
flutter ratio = 1.0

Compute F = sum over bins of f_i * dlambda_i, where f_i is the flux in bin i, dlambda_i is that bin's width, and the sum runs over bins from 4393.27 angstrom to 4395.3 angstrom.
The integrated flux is 7.5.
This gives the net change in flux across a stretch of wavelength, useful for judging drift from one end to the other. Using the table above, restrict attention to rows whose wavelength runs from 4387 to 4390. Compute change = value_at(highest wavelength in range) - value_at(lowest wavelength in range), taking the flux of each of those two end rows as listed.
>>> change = -1.1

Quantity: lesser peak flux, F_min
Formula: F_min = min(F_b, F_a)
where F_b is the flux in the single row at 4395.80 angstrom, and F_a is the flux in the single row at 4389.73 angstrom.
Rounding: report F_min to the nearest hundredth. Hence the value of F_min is 2.79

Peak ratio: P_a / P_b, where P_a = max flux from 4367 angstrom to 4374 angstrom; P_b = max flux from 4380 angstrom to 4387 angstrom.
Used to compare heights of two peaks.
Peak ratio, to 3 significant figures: 1.14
